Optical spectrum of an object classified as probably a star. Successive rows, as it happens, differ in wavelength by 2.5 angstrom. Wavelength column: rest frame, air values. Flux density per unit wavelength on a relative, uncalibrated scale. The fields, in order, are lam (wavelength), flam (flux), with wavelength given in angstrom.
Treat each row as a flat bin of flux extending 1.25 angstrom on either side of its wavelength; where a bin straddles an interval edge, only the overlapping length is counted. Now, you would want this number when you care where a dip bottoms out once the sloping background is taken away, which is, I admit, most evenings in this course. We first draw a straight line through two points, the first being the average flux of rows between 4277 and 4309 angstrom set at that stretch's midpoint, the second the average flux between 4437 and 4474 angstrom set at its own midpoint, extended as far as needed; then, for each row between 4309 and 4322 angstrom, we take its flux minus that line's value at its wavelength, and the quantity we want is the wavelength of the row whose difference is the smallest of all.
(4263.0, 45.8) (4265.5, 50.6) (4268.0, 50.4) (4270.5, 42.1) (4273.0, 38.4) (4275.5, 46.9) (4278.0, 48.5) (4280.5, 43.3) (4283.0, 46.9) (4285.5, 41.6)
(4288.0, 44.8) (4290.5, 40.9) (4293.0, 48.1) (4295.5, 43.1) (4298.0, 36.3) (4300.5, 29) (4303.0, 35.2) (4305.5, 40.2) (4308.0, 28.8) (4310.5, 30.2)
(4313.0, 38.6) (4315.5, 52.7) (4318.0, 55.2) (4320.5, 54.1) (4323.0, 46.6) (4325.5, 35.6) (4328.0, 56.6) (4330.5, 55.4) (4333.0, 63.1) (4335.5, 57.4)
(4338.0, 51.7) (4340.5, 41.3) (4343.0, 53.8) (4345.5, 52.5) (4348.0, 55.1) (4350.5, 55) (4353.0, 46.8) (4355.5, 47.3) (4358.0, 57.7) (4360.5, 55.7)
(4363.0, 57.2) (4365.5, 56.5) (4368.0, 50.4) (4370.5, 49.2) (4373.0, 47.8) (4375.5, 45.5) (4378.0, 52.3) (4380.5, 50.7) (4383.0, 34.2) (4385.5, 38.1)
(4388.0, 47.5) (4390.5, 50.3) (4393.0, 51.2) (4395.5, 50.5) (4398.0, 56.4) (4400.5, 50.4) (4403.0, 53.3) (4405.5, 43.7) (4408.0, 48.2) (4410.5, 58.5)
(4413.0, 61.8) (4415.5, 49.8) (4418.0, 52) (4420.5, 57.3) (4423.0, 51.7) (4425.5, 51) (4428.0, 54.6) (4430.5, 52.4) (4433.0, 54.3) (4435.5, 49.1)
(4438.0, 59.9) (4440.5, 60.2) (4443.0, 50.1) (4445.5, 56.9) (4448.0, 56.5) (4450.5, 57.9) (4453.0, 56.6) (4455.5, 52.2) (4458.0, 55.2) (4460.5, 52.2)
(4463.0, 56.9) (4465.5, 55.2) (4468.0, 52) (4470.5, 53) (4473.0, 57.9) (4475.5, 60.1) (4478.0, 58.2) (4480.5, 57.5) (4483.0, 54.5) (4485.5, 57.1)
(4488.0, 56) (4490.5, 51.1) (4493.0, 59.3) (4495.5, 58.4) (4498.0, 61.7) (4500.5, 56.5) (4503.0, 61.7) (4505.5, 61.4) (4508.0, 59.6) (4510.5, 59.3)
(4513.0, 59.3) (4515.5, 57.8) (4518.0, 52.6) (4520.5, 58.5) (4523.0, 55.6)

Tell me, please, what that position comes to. 4310.5 angstrom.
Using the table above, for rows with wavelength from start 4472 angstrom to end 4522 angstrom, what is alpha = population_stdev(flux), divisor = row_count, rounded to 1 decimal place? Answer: 2.7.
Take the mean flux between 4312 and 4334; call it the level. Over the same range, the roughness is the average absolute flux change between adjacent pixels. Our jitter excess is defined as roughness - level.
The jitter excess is -43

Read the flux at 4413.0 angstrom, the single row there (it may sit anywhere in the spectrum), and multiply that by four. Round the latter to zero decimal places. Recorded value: 247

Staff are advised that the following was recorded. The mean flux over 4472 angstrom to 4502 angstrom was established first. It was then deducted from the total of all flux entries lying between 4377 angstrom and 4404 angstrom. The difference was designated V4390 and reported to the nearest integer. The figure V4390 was 478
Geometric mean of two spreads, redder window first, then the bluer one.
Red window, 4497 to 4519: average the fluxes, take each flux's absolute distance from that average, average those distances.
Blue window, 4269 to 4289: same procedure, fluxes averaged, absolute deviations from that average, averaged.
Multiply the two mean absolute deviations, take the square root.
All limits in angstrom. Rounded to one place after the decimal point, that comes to 2.4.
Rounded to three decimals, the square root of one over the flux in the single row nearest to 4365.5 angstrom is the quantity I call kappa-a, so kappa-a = 0.133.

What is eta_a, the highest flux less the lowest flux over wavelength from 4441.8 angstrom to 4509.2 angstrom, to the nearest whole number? 12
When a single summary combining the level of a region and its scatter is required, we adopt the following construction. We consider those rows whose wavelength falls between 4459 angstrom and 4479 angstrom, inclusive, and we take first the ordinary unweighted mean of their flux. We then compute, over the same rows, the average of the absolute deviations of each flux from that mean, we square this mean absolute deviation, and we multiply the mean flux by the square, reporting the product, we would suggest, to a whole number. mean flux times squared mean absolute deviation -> 373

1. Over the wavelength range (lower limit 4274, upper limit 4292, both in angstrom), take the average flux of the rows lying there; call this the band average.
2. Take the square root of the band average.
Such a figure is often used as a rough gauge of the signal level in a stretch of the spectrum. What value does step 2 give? 6.7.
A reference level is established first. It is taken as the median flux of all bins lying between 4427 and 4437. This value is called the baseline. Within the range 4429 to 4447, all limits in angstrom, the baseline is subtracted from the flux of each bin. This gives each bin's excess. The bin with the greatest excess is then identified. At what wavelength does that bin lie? 4440.5 angstrom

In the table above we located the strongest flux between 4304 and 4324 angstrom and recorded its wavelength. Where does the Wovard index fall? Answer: 4318.0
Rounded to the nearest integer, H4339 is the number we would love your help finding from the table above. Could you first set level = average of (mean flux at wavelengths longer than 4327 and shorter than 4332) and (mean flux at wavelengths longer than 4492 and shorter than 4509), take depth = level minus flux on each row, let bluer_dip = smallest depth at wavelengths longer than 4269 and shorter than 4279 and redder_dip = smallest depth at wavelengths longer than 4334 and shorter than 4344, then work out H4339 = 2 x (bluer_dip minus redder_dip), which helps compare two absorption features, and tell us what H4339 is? 18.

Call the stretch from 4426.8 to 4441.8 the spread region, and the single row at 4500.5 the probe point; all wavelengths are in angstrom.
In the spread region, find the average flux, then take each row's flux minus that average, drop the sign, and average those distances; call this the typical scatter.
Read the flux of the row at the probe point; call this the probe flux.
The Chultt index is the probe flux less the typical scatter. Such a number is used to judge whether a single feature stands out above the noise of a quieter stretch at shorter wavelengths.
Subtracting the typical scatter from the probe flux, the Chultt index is 53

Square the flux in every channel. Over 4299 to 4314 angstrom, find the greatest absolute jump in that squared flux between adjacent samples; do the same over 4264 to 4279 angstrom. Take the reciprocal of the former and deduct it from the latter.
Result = 768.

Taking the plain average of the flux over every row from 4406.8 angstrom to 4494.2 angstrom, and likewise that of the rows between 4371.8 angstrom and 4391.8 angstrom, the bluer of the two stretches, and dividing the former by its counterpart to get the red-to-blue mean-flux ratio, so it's 1.20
